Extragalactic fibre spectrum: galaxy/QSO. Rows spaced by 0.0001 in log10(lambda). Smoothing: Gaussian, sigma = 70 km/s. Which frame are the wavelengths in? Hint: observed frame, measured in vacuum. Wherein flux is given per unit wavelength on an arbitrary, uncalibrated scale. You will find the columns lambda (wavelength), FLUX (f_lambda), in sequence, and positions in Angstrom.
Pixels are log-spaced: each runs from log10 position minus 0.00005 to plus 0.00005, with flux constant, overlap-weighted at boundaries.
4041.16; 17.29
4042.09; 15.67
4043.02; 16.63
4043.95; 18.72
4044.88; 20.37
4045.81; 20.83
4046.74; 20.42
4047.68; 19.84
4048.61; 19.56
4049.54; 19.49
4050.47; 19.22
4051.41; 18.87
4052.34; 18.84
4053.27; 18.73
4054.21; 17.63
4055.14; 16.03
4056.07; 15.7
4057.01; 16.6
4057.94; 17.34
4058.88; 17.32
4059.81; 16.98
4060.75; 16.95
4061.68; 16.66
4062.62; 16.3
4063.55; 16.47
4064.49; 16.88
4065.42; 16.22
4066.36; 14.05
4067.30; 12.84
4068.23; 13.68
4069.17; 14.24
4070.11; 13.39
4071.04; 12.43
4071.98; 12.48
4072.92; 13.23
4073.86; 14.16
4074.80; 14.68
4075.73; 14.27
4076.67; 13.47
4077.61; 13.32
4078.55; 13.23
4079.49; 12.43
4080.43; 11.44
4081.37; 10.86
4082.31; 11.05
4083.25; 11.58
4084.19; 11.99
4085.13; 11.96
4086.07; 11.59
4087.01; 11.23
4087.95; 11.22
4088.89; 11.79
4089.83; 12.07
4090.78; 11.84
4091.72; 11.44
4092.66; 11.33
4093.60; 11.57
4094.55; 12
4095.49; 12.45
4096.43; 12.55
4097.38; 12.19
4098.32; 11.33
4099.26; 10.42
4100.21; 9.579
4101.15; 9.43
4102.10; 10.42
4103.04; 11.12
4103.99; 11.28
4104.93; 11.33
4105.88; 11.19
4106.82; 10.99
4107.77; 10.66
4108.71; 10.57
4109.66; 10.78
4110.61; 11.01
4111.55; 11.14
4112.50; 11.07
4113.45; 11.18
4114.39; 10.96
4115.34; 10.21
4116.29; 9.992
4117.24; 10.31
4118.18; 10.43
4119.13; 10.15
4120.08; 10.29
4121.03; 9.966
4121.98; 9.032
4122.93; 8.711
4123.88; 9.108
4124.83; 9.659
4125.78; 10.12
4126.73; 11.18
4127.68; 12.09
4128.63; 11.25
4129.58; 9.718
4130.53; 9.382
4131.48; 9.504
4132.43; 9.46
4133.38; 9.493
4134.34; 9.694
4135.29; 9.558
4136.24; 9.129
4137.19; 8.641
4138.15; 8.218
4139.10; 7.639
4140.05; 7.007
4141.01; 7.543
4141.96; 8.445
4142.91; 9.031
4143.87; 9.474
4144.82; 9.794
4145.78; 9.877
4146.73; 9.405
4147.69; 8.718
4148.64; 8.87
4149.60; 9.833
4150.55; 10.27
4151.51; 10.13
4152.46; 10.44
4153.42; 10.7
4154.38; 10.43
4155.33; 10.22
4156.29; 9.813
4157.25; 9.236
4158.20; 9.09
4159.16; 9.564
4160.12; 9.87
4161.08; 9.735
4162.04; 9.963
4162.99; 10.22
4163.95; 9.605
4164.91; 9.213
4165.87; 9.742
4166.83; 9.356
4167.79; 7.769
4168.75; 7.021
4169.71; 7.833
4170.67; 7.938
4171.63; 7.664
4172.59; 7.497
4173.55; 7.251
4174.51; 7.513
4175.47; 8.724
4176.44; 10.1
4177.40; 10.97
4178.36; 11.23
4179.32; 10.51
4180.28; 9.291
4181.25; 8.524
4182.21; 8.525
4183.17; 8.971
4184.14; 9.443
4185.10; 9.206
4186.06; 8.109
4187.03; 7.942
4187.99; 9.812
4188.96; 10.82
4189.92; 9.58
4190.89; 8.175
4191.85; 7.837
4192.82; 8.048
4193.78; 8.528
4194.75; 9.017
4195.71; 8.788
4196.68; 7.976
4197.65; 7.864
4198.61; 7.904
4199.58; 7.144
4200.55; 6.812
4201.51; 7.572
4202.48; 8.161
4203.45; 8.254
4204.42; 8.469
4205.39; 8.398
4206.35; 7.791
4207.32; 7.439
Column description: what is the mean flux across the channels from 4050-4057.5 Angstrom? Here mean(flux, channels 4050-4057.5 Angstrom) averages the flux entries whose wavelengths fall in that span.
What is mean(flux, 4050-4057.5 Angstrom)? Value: 17.7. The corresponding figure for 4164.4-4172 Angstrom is 8.3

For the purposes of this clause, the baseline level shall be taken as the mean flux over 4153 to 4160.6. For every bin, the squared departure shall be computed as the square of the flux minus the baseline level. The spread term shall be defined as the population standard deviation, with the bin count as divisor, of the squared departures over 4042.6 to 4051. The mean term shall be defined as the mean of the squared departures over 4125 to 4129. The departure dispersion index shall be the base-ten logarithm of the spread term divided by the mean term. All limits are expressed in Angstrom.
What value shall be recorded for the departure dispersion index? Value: 1.0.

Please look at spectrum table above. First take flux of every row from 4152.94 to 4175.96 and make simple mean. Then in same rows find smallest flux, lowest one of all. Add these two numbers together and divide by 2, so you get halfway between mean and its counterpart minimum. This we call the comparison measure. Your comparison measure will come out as 8.0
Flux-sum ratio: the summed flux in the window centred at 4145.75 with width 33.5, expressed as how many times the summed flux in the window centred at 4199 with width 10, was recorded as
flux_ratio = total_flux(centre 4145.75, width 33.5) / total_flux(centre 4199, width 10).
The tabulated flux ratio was 4.1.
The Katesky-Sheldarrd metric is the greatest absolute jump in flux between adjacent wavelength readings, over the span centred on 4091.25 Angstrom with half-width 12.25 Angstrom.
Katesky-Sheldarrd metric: 1.0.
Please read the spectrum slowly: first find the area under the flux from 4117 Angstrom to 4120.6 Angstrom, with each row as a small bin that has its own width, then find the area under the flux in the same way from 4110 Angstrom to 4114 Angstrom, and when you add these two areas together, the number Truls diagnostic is 81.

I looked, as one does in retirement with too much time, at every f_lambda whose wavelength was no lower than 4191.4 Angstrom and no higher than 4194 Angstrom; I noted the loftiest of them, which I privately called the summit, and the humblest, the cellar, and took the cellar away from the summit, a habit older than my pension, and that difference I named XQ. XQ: 0.69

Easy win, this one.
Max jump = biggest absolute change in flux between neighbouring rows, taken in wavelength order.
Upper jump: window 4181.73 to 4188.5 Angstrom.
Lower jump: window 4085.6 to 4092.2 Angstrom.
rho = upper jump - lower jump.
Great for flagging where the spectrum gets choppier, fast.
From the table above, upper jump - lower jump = 1.3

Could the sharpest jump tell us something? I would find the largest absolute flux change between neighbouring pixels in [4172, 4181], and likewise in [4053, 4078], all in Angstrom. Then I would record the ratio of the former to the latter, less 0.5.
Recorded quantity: 0.1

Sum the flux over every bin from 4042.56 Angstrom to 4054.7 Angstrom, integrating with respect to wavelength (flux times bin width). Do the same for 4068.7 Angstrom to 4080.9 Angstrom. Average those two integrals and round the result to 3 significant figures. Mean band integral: 197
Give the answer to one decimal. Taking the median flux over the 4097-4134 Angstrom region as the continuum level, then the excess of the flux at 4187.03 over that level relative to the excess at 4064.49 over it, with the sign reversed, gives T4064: 0.4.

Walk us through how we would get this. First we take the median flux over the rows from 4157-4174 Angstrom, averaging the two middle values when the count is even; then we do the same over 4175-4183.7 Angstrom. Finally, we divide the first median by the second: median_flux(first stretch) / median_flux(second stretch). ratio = 0.99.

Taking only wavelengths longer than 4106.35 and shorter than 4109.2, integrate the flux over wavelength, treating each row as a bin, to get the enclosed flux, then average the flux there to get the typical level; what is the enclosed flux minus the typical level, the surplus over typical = 20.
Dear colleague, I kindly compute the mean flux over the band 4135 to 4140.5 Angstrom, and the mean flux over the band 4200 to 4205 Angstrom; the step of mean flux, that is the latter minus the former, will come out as -0.5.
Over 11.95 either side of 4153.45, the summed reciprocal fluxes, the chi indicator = 2.6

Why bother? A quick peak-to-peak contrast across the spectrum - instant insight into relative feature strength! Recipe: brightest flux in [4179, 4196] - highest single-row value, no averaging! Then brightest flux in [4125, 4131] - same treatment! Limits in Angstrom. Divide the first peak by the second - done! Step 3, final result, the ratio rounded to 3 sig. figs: 0.895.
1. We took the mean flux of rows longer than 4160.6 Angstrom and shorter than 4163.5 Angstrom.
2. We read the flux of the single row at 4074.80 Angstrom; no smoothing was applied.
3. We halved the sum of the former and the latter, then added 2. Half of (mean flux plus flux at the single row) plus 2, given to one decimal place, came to 14.3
